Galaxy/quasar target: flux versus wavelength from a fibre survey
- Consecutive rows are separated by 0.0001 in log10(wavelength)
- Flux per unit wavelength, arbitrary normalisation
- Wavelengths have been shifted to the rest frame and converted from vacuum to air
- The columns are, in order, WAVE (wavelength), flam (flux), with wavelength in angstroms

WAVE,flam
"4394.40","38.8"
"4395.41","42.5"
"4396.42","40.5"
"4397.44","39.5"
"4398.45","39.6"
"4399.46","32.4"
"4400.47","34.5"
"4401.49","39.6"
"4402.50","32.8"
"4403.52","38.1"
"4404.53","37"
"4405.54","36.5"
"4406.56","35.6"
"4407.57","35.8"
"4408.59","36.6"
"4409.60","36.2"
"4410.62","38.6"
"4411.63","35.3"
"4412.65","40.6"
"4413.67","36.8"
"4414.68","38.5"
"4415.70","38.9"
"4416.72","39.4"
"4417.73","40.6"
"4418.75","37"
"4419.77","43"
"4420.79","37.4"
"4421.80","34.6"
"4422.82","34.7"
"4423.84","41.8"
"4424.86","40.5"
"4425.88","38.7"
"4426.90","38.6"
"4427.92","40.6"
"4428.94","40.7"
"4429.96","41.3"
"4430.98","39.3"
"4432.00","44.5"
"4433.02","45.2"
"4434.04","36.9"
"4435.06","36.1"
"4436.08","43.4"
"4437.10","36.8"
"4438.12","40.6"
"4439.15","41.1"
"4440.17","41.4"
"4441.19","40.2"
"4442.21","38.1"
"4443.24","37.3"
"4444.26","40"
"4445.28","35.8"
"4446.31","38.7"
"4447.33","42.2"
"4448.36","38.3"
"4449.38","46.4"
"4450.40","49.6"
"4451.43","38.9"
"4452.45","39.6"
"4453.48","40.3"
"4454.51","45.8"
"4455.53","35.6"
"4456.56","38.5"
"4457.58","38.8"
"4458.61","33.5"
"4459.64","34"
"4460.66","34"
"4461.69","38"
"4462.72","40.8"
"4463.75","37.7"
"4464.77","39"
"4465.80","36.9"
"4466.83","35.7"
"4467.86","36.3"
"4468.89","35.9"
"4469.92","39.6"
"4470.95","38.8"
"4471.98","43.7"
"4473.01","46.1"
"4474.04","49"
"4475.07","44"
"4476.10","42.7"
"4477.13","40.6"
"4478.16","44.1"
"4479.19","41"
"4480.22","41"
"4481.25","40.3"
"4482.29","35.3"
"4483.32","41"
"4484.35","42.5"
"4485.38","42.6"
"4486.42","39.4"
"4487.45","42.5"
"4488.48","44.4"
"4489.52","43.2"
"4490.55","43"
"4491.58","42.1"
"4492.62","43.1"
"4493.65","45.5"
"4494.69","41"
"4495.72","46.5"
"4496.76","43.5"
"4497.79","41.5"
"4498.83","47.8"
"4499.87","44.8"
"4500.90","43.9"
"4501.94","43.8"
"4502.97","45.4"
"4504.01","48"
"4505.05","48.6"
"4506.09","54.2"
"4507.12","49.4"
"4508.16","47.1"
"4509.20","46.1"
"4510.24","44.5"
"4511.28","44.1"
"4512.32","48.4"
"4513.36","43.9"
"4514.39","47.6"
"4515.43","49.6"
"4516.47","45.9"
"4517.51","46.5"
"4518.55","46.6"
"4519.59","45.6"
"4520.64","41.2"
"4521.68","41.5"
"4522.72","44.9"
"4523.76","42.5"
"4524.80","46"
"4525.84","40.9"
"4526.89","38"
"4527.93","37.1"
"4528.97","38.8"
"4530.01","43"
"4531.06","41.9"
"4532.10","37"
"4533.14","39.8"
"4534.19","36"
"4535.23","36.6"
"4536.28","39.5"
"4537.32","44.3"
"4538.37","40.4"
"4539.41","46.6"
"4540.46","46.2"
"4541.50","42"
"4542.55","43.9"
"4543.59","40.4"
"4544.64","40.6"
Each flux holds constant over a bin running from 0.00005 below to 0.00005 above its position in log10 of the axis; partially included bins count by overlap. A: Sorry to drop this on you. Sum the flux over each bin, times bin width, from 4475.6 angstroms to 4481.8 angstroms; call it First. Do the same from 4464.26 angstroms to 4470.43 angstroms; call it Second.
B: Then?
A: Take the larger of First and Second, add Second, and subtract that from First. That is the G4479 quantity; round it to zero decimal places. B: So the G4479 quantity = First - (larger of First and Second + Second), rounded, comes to -230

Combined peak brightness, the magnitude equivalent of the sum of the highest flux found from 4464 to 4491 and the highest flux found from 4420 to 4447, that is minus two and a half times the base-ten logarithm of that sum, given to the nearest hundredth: -4.94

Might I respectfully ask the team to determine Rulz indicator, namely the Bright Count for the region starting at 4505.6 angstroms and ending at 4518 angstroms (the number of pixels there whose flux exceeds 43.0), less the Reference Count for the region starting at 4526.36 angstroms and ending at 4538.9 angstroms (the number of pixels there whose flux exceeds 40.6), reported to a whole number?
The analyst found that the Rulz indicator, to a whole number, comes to 9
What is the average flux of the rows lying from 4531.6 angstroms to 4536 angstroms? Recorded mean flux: 37.4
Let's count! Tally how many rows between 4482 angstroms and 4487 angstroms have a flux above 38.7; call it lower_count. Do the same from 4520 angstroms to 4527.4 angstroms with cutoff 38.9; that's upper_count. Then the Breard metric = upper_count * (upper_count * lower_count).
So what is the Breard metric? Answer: 144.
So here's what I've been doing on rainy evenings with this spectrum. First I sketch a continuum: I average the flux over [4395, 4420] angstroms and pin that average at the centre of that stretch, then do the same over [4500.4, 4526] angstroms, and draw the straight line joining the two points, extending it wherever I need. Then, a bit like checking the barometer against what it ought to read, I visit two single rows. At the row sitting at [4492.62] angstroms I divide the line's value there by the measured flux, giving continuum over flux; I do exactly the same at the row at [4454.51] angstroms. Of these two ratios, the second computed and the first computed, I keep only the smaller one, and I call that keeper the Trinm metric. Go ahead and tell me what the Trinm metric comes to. 0.90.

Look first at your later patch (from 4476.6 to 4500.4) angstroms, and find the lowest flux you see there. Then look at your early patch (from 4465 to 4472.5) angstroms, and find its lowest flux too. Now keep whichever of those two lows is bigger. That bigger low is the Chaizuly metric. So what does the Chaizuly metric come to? 35.7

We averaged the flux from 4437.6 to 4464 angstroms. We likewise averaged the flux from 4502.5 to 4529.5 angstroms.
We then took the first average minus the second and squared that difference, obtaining 32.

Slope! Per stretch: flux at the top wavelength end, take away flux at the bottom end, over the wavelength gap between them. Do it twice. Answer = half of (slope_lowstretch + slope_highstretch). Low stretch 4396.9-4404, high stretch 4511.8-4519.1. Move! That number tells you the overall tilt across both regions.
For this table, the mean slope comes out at -0.3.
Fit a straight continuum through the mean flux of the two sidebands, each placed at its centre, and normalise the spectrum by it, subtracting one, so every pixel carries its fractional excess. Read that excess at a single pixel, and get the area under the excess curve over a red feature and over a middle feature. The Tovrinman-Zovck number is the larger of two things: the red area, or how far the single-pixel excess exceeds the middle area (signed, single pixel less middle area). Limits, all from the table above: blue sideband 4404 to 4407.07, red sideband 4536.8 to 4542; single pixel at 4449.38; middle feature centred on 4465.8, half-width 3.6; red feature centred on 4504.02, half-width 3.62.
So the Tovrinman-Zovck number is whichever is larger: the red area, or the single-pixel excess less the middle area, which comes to 1.0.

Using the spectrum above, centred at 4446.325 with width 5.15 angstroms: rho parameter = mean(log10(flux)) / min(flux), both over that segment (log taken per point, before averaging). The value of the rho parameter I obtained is 0.044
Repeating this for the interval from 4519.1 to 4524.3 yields 0.040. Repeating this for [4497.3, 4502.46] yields 0.040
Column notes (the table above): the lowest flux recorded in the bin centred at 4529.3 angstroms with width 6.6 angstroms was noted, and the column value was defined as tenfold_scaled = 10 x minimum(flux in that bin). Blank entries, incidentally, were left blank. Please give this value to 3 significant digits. 370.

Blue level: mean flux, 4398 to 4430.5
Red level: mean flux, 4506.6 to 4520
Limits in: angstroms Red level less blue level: 8.7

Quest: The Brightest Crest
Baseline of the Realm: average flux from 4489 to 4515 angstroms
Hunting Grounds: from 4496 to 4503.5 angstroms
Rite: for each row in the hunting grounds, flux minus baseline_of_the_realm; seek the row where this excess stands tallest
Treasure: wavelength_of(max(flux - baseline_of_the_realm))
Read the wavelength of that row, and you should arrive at 4498.83 angstroms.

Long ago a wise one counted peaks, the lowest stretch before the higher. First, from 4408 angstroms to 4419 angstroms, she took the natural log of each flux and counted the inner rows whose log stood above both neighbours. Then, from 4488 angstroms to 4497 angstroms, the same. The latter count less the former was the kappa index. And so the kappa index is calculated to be -1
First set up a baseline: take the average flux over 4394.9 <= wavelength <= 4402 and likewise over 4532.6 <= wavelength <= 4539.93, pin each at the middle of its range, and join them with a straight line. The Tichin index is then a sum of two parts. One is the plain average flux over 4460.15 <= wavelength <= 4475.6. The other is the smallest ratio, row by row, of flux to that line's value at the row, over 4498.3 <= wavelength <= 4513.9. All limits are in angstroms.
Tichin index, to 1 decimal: 40.8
